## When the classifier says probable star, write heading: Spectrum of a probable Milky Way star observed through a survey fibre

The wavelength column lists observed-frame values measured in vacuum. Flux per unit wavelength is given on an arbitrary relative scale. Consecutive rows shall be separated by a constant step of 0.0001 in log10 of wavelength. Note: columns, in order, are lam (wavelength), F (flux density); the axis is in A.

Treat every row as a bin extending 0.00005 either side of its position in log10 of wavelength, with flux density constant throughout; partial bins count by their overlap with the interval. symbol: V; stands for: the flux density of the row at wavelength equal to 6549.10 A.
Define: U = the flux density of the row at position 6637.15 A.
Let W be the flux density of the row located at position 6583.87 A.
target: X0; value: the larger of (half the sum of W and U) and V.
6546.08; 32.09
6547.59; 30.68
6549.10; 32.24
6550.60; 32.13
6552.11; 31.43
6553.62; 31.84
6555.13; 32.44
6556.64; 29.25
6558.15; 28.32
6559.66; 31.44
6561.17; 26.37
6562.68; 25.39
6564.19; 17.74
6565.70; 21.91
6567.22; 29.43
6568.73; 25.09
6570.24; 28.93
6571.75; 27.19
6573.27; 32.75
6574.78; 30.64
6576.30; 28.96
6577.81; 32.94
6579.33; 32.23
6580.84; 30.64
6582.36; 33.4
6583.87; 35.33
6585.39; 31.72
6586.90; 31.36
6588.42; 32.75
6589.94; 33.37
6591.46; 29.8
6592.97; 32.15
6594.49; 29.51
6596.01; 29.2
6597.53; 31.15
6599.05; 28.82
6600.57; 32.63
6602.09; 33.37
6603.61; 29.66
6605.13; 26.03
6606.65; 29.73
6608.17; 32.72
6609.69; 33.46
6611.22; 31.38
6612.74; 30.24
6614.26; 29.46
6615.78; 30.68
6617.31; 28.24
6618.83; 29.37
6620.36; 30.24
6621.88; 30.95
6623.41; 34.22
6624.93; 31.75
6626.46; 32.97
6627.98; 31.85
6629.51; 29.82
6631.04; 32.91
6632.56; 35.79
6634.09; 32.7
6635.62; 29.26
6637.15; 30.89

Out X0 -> 33.1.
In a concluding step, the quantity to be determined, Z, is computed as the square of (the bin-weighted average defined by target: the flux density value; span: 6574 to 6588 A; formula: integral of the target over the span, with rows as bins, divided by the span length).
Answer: 1020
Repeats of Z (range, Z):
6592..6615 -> 938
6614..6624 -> 925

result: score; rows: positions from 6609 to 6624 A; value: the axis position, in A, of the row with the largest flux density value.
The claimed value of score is 6623.41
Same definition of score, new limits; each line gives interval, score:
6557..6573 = 6559.66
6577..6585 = 6583.87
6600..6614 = 6609.69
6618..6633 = 6632.56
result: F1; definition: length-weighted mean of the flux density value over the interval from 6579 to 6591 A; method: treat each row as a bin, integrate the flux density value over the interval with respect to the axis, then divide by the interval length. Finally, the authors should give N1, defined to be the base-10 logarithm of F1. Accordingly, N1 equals 1.512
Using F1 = 32.5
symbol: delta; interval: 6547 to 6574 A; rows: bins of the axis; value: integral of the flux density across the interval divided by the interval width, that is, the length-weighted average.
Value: 28.6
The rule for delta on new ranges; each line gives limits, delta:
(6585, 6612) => 31.0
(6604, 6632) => 30.9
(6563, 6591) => 29.7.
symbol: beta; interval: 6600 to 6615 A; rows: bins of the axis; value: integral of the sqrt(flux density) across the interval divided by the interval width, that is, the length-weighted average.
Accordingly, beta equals 5.55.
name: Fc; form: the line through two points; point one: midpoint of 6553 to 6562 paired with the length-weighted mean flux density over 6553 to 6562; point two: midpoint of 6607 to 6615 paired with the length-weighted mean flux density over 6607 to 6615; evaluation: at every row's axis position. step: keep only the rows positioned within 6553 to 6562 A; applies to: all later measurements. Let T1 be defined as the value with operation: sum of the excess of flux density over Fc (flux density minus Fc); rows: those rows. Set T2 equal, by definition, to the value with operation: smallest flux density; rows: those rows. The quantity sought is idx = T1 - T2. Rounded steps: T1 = 0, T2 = 26.37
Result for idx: -26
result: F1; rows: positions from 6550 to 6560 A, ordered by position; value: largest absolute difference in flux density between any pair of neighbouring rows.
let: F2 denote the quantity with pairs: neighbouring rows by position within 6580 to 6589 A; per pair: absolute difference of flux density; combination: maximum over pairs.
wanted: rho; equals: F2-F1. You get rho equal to 0.4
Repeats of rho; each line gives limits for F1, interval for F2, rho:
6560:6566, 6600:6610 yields -3.9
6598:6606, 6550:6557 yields -0.6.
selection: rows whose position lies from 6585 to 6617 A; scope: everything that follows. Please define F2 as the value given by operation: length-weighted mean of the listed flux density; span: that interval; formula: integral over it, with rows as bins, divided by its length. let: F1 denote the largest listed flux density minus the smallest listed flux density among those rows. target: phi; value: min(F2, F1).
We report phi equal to 7.4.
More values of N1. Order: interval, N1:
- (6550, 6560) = 1.490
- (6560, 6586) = 1.461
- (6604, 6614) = 1.484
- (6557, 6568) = 1.414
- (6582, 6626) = 1.493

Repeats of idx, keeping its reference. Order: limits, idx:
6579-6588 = -20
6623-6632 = -27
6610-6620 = -38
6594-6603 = -30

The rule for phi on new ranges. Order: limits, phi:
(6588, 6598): 4.2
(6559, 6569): 13.7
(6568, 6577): 7.7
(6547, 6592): 17.6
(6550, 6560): 4.1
